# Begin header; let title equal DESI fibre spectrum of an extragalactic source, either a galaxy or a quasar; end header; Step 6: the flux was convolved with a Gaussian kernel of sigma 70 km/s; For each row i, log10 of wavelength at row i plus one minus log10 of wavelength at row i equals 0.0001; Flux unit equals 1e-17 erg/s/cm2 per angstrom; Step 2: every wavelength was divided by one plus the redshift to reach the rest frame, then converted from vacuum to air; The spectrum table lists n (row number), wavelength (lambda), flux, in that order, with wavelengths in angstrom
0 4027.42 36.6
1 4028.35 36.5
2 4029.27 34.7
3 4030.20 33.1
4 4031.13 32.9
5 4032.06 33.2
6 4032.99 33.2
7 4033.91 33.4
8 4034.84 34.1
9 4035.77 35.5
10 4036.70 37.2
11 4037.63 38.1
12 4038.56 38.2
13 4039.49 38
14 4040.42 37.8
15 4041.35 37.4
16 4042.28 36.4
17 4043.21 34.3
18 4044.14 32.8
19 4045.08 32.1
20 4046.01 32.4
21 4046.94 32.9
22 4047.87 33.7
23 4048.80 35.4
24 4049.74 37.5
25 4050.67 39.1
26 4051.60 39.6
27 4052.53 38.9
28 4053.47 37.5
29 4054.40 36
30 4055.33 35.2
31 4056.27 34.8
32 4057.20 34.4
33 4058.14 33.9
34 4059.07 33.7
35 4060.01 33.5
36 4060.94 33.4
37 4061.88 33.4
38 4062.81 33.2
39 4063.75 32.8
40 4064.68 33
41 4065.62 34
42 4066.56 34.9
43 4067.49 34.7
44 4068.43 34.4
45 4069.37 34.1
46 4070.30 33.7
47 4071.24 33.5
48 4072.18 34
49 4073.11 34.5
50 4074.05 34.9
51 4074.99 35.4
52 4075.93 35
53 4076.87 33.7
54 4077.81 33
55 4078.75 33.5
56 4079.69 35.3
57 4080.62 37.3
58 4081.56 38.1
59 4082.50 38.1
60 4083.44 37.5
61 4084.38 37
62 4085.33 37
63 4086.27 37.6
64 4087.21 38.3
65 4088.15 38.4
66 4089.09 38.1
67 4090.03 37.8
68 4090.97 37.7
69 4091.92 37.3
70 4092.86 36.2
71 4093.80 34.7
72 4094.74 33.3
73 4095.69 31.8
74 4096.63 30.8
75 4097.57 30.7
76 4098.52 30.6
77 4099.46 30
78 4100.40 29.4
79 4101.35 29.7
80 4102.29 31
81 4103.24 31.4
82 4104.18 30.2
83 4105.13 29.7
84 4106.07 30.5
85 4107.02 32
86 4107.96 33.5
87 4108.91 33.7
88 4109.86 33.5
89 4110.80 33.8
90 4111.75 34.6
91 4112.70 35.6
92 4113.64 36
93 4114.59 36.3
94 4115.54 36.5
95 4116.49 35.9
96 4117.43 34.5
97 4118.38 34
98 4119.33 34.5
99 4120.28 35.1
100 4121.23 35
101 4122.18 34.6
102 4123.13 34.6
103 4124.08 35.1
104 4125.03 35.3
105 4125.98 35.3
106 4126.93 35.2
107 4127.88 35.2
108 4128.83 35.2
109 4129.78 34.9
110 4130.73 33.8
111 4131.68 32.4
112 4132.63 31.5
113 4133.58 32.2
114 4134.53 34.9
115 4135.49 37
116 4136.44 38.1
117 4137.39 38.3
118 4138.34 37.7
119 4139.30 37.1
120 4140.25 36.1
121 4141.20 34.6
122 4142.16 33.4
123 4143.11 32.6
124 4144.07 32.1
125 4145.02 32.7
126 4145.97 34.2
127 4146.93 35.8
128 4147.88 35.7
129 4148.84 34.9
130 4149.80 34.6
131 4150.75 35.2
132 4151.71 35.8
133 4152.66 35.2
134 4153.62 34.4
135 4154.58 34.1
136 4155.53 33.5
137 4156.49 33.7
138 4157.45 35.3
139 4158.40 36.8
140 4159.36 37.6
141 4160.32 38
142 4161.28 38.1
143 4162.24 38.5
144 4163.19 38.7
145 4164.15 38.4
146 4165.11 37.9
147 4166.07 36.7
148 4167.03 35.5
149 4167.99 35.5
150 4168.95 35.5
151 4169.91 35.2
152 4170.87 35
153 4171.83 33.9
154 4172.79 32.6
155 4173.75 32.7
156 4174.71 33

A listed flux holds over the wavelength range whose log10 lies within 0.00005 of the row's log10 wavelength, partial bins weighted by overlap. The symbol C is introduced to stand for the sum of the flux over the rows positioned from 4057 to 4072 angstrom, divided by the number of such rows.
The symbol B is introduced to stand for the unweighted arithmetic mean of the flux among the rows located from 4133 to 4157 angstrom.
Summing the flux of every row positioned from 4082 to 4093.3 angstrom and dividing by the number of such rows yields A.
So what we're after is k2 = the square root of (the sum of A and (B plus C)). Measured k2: 10.3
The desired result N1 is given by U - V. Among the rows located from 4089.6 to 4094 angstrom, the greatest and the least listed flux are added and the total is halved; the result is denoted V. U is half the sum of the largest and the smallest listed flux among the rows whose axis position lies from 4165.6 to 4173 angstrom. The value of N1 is -1.6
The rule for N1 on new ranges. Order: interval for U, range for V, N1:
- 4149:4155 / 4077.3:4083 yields -0.6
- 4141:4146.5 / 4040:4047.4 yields -1.6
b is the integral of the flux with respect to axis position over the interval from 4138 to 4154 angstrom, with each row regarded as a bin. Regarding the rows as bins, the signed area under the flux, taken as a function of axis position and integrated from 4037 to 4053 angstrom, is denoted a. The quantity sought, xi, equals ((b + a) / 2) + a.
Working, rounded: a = 579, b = 557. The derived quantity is 1146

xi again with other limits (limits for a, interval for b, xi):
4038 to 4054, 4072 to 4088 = 1155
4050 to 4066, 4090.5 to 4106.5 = 1099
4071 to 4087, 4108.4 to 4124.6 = 1139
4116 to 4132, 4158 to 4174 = 1125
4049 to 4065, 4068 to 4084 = 1128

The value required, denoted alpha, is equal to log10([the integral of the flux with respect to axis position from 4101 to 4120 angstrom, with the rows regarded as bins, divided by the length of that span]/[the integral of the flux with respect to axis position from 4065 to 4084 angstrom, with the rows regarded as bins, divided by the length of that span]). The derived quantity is -0.020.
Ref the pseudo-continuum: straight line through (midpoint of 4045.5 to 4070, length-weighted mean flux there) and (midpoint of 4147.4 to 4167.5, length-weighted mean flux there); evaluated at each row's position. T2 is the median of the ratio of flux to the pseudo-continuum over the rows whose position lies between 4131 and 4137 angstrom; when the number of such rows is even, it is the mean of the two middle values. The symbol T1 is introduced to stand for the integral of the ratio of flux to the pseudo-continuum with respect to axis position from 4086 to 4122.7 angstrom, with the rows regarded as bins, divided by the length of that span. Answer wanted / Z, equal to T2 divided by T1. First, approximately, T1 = 0.96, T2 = 0.94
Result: 0.981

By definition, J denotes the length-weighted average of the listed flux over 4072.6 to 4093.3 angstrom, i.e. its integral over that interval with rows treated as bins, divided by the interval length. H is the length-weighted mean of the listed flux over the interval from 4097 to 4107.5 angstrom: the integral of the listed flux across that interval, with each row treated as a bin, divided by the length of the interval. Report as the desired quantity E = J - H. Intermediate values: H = 30.5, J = 36.4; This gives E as 6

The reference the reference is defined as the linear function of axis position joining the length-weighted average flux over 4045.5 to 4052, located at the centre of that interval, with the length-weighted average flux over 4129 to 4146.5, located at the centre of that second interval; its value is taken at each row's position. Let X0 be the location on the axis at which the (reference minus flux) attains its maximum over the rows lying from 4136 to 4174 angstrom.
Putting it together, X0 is 4144.07 angstrom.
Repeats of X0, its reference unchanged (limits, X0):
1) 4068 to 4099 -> 4098.52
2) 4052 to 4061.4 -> 4060.94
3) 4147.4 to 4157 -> 4155.53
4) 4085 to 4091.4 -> 4085.33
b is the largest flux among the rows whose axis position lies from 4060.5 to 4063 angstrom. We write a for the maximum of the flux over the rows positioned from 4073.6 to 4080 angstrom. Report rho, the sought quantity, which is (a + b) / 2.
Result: 34.4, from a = 35.4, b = 33.4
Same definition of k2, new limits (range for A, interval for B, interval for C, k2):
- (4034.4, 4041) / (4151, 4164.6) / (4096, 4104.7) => 10.2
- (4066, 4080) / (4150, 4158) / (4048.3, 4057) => 10.3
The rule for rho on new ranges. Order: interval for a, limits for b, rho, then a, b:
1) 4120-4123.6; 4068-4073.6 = 34.8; 35.1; 34.5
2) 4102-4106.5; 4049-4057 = 35.5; 31.4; 39.6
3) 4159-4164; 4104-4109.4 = 36.2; 38.7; 33.7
